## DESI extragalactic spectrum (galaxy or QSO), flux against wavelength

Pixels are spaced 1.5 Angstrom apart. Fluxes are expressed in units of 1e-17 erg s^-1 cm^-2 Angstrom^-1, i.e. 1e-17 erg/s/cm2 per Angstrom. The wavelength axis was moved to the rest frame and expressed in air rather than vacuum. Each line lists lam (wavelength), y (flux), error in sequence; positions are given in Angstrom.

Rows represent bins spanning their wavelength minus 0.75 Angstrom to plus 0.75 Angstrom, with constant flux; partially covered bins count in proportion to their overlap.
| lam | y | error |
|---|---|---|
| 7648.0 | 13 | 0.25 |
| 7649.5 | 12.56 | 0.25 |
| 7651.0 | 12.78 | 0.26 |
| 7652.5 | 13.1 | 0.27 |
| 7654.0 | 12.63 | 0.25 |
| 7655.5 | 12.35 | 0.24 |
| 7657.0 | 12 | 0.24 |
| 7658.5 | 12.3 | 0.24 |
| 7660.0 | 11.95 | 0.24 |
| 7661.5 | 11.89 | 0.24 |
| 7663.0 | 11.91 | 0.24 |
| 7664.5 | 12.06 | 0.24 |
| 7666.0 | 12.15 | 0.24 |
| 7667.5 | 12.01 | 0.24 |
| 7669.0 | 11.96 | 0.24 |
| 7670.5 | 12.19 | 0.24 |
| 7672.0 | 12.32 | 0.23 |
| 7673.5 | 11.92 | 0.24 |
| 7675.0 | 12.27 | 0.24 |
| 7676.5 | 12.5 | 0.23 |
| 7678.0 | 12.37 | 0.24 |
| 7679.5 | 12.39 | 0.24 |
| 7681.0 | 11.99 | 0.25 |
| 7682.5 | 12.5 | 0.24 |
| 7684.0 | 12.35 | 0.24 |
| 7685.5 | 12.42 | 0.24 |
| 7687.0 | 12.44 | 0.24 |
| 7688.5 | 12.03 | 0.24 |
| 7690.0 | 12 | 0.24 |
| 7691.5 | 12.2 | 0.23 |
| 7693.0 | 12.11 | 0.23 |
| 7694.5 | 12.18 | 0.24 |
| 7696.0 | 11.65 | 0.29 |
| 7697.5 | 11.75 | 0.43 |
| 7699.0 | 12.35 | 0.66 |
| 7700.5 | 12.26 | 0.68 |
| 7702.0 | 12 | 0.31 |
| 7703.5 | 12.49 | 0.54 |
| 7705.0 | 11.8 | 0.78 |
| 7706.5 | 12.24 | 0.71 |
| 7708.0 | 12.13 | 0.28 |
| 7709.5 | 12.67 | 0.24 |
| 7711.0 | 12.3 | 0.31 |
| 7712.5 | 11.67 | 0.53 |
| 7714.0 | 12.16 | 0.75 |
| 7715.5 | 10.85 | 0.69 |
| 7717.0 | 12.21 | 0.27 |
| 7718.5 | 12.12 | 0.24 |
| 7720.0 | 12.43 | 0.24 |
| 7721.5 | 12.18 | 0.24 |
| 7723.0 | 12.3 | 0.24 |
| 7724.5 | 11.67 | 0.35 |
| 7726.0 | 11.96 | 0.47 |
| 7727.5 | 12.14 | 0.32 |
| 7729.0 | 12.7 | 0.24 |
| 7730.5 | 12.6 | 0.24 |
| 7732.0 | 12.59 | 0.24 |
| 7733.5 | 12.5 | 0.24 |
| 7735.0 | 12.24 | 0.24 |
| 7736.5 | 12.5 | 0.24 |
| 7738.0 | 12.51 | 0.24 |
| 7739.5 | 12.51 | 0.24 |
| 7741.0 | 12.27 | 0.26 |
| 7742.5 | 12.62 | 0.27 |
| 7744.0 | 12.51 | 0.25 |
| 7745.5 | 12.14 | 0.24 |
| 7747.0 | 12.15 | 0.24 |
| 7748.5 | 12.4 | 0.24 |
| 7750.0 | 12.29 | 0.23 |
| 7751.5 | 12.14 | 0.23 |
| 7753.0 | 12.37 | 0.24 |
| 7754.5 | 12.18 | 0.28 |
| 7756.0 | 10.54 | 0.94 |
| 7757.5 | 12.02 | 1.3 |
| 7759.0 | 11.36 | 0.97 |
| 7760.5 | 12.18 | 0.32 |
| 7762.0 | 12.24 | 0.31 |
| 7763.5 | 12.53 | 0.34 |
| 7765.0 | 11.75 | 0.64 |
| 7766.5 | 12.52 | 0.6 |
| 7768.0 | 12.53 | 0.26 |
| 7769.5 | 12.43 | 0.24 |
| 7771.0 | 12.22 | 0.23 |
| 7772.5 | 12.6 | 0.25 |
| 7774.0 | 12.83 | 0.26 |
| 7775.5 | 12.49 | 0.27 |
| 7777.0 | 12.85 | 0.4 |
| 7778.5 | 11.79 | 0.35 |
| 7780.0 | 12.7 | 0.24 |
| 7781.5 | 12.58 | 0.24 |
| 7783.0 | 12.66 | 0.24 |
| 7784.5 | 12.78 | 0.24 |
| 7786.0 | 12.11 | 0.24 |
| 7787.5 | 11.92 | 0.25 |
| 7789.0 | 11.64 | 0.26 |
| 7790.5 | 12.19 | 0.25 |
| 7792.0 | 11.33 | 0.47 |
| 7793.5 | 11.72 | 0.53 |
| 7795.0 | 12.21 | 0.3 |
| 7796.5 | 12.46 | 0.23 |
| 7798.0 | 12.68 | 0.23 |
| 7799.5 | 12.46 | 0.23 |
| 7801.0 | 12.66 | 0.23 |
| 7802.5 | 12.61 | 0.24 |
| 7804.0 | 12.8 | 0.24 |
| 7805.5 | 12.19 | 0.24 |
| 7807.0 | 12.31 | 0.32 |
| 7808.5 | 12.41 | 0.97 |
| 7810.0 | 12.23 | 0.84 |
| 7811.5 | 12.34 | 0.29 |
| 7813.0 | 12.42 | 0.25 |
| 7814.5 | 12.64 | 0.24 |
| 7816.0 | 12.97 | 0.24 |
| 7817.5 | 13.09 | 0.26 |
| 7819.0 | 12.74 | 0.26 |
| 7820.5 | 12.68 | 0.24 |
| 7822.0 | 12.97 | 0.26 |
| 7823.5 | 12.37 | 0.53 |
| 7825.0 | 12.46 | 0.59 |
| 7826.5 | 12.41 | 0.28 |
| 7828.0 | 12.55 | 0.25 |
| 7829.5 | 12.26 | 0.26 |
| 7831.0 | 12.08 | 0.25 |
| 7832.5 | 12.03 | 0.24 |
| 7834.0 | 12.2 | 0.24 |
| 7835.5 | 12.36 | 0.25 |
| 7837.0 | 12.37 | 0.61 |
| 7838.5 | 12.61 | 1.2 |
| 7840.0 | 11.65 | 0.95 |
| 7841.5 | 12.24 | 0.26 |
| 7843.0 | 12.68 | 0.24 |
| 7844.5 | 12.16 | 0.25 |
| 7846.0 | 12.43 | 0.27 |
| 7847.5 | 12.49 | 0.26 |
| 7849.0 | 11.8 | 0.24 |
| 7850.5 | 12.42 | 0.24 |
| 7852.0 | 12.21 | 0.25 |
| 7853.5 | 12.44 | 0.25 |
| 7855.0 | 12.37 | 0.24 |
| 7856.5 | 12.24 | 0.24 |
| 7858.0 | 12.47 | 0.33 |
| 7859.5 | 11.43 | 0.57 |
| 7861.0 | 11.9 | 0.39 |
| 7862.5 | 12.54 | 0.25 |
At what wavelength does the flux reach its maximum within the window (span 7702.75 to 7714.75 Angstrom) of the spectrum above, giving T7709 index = 7709.5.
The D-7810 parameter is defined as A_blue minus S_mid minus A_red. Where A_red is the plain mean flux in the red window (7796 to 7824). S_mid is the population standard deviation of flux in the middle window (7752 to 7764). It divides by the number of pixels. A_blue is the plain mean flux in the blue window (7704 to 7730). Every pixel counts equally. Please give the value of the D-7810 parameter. -1.1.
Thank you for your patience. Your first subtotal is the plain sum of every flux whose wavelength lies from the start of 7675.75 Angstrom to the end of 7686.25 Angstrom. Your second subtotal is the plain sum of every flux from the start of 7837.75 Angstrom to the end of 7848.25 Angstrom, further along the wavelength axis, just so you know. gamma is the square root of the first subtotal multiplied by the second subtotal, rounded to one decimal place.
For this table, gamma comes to 86.4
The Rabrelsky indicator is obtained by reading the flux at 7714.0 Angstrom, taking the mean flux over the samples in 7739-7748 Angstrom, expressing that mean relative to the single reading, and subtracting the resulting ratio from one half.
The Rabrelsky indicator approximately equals -0.52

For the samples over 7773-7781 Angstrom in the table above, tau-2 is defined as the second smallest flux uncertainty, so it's 0.260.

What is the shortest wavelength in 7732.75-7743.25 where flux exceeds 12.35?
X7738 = 7733.5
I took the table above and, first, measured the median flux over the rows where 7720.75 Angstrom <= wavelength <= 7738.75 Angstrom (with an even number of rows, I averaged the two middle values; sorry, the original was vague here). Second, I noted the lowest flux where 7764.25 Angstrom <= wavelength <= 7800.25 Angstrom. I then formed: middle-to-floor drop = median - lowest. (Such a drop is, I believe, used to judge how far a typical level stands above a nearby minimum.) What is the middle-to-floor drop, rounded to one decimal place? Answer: 1.1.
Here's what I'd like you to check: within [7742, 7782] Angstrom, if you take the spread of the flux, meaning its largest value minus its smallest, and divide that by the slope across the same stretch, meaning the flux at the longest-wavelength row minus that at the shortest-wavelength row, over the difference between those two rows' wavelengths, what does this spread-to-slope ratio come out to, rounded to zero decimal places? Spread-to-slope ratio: -2252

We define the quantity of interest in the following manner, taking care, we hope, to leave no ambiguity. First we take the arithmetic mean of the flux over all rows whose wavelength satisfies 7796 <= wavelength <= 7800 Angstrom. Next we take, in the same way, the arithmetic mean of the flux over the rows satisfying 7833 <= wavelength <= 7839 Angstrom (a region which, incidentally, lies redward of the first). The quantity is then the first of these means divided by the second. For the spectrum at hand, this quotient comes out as 1.01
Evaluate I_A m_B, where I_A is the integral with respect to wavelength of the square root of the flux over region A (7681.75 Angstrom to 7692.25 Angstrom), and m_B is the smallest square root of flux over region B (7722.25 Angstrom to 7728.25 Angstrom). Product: 126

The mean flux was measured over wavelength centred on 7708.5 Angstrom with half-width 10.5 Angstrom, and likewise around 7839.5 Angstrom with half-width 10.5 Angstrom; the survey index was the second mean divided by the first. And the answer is 1.01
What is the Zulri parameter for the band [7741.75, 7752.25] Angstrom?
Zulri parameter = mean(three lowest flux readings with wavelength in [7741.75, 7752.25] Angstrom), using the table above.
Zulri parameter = 12.1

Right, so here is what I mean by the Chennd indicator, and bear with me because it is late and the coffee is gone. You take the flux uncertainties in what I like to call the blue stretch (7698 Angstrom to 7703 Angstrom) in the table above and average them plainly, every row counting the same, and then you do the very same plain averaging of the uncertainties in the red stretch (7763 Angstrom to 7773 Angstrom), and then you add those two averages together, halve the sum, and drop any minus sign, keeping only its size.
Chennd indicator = 0.46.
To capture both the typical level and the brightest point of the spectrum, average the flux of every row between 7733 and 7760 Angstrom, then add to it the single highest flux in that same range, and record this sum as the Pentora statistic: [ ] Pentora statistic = 24.80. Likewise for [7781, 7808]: 25.09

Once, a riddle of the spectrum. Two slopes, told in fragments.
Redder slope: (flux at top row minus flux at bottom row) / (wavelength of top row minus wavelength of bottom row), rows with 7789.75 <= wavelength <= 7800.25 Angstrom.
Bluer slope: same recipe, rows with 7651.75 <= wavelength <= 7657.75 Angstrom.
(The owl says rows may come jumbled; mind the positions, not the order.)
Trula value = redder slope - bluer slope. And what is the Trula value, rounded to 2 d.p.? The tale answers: 0.27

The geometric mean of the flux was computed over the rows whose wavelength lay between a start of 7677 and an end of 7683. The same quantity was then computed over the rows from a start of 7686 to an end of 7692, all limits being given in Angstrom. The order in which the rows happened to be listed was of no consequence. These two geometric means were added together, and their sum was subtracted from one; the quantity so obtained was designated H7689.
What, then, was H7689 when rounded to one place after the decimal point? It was -23.5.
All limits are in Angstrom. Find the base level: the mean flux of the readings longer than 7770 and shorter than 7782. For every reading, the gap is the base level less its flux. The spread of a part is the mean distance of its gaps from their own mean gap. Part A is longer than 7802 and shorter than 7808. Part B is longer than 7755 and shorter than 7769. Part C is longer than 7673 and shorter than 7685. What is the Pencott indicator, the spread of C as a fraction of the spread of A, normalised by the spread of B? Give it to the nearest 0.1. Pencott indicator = 1.5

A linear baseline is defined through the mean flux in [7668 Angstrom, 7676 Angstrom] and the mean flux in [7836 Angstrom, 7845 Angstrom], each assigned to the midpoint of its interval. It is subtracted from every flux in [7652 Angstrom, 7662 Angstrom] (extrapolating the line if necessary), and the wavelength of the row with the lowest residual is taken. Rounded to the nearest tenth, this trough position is 7661.5 Angstrom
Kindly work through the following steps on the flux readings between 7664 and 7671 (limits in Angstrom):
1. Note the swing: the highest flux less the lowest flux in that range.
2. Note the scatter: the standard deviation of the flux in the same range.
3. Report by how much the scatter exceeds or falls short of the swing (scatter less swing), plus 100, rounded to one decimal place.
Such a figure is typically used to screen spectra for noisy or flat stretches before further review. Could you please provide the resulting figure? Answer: 99.9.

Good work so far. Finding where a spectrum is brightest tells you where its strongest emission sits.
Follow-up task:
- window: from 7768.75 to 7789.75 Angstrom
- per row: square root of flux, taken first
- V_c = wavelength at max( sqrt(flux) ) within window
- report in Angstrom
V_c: 7777.0 Angstrom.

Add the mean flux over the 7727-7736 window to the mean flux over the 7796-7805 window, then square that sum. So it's 629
